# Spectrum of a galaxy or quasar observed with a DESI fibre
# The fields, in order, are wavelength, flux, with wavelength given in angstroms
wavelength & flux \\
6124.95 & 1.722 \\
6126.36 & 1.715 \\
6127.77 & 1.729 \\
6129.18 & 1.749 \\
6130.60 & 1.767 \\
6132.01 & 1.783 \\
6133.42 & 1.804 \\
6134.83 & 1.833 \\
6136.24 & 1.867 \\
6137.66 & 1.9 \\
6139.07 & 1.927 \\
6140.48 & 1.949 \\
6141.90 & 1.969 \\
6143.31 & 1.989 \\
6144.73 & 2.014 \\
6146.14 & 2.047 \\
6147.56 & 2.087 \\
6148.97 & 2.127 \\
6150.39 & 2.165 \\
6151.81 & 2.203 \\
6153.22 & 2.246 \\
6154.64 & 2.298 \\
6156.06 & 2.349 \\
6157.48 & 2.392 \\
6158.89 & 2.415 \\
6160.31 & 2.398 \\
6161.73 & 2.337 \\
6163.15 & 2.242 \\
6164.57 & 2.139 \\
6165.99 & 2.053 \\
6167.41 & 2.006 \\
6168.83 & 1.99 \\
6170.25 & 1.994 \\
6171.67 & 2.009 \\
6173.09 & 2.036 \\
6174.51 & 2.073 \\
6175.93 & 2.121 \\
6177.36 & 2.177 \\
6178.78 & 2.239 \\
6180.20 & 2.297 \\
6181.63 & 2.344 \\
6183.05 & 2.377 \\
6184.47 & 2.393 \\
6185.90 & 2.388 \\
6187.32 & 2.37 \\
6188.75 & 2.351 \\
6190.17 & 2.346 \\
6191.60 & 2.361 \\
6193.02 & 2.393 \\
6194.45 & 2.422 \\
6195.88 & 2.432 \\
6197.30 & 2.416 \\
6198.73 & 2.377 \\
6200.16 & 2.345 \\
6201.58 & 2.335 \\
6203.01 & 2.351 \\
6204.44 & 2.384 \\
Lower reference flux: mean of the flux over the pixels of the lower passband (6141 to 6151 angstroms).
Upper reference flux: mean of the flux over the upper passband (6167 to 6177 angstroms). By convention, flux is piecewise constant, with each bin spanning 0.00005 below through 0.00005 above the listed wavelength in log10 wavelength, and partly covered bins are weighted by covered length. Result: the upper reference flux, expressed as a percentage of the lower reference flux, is 99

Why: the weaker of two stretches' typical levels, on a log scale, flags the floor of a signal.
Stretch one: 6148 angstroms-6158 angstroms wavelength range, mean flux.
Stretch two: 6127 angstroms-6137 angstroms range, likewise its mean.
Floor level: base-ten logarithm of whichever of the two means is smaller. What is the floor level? 0.253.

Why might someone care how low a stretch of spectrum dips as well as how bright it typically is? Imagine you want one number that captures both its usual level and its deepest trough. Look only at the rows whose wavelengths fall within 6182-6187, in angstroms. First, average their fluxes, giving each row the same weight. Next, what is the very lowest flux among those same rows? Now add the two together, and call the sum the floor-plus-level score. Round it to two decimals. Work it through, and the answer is 4.76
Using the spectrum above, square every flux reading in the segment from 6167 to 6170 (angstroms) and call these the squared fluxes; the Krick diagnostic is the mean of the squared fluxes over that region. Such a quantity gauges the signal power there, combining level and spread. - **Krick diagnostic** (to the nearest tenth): 4.0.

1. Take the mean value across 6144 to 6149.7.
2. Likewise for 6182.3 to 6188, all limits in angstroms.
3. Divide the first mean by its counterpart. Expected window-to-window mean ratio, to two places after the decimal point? 0.87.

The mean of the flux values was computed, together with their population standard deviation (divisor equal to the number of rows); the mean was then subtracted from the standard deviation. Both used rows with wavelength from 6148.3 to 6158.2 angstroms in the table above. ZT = -2.2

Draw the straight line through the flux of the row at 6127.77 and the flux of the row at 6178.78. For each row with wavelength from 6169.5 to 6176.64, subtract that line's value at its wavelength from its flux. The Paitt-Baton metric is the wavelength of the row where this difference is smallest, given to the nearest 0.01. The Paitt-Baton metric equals 6170.25 angstroms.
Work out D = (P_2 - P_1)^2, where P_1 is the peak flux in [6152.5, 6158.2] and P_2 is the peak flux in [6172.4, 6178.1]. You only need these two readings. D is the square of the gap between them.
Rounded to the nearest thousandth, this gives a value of 0.046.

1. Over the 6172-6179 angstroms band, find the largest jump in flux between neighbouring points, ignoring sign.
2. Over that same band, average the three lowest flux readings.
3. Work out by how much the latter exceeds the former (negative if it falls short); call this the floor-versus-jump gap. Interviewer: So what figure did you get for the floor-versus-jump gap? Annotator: 2.01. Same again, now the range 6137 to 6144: 1.90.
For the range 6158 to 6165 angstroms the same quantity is 2.14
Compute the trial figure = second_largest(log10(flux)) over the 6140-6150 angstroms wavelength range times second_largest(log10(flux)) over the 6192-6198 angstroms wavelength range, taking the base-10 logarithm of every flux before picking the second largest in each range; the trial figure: 0.123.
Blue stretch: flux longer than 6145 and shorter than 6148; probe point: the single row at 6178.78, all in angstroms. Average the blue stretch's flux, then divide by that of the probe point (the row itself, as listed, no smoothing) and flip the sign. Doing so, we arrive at -0.92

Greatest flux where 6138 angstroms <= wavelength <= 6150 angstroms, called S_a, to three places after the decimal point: 2.127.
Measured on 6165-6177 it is 2.121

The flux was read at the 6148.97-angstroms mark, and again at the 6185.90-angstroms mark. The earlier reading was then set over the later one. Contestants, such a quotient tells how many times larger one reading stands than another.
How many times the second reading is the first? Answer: 0.89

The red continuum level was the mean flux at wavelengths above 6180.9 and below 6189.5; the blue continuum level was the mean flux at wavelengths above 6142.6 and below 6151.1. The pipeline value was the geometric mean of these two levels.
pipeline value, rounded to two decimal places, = 2.22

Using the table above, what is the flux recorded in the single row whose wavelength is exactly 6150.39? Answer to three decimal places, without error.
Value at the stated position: 2.165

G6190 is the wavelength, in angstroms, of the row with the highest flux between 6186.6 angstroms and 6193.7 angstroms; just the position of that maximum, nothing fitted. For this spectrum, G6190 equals 6193.02 angstroms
